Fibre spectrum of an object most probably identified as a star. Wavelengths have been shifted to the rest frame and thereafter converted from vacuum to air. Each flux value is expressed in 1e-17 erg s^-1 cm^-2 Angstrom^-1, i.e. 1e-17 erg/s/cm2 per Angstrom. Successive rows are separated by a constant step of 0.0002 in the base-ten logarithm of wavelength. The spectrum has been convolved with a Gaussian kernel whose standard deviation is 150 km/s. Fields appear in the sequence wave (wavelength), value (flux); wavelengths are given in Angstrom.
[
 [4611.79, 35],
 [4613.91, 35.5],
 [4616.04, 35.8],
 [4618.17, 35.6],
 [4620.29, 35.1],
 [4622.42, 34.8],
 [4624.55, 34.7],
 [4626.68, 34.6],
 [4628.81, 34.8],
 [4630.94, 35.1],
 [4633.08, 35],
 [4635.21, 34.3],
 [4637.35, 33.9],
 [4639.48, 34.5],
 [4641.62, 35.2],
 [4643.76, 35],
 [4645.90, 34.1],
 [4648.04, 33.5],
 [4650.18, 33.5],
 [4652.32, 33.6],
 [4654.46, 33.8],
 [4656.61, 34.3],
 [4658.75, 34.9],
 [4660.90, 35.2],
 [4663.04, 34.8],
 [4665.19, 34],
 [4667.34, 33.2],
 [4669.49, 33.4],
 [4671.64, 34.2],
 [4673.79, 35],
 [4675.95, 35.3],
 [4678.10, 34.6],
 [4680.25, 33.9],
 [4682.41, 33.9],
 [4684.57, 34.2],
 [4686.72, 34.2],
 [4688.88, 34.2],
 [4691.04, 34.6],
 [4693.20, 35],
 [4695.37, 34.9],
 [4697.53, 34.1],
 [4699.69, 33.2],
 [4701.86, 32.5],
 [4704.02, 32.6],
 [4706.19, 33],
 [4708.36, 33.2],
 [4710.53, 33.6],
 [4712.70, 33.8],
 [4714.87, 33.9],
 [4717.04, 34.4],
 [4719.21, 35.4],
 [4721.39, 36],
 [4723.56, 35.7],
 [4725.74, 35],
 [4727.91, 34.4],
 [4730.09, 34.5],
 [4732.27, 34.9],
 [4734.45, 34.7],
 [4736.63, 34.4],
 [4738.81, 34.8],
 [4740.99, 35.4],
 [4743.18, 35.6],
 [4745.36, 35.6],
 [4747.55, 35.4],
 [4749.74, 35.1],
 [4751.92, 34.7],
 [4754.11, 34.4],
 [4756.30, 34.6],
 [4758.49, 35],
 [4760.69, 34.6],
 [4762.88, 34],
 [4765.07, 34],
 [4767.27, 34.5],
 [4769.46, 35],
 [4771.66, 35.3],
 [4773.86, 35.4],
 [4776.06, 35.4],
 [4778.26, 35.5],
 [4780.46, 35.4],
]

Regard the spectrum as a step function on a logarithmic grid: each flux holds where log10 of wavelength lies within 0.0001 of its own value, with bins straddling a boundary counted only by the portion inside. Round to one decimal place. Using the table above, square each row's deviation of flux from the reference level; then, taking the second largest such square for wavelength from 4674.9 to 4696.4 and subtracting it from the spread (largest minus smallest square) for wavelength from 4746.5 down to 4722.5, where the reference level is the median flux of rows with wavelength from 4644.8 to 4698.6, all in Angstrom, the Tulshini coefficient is 1.6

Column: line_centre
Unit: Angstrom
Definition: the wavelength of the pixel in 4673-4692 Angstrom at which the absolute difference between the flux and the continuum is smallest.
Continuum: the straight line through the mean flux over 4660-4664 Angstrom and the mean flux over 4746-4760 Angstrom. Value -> 4673.79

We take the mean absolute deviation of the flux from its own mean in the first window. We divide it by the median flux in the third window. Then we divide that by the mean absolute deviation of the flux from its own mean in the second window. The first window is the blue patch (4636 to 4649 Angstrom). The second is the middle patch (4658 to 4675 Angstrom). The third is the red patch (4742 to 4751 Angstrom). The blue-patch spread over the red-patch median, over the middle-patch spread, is 0.024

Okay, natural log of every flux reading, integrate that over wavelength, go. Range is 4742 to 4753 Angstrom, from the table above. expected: 39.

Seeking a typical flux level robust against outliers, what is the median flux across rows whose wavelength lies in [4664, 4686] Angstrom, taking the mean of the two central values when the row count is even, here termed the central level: 34.1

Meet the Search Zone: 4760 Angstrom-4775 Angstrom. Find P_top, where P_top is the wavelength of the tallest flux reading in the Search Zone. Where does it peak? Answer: 4773.86 Angstrom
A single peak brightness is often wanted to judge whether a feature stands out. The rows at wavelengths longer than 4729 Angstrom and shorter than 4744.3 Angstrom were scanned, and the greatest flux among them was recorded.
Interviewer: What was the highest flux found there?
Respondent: 35.6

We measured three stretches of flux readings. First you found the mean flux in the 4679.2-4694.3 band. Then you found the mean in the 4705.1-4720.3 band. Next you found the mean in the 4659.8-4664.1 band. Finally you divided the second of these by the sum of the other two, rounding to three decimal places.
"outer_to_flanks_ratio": 0.489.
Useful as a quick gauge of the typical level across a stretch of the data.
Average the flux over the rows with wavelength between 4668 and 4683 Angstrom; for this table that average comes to 34.3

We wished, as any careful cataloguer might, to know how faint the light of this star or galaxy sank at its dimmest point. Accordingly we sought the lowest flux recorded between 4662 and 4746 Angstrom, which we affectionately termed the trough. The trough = 32.5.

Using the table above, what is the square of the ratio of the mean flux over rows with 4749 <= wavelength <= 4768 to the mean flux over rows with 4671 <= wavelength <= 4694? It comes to 1.00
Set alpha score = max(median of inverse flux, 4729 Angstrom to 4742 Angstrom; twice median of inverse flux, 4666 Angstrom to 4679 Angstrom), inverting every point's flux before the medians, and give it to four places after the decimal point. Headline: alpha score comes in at 0.0581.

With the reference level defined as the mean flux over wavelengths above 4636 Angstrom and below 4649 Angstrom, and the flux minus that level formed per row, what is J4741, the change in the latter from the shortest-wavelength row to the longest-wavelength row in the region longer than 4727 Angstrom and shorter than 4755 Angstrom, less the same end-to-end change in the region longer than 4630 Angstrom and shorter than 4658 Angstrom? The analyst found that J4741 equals 0.8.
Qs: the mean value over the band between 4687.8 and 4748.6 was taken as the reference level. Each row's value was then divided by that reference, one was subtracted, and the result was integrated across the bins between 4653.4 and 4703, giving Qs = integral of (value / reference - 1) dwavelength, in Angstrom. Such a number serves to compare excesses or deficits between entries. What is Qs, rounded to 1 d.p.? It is -0.3 Angstrom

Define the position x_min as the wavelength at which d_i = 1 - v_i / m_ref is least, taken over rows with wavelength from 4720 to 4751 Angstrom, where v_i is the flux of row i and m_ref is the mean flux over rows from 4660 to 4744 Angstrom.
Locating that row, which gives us 4721.39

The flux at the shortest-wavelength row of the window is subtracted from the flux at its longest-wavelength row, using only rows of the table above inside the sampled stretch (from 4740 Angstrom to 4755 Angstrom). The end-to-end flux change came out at -1.0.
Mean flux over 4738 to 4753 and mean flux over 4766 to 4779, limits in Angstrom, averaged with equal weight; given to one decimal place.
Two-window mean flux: 35.2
